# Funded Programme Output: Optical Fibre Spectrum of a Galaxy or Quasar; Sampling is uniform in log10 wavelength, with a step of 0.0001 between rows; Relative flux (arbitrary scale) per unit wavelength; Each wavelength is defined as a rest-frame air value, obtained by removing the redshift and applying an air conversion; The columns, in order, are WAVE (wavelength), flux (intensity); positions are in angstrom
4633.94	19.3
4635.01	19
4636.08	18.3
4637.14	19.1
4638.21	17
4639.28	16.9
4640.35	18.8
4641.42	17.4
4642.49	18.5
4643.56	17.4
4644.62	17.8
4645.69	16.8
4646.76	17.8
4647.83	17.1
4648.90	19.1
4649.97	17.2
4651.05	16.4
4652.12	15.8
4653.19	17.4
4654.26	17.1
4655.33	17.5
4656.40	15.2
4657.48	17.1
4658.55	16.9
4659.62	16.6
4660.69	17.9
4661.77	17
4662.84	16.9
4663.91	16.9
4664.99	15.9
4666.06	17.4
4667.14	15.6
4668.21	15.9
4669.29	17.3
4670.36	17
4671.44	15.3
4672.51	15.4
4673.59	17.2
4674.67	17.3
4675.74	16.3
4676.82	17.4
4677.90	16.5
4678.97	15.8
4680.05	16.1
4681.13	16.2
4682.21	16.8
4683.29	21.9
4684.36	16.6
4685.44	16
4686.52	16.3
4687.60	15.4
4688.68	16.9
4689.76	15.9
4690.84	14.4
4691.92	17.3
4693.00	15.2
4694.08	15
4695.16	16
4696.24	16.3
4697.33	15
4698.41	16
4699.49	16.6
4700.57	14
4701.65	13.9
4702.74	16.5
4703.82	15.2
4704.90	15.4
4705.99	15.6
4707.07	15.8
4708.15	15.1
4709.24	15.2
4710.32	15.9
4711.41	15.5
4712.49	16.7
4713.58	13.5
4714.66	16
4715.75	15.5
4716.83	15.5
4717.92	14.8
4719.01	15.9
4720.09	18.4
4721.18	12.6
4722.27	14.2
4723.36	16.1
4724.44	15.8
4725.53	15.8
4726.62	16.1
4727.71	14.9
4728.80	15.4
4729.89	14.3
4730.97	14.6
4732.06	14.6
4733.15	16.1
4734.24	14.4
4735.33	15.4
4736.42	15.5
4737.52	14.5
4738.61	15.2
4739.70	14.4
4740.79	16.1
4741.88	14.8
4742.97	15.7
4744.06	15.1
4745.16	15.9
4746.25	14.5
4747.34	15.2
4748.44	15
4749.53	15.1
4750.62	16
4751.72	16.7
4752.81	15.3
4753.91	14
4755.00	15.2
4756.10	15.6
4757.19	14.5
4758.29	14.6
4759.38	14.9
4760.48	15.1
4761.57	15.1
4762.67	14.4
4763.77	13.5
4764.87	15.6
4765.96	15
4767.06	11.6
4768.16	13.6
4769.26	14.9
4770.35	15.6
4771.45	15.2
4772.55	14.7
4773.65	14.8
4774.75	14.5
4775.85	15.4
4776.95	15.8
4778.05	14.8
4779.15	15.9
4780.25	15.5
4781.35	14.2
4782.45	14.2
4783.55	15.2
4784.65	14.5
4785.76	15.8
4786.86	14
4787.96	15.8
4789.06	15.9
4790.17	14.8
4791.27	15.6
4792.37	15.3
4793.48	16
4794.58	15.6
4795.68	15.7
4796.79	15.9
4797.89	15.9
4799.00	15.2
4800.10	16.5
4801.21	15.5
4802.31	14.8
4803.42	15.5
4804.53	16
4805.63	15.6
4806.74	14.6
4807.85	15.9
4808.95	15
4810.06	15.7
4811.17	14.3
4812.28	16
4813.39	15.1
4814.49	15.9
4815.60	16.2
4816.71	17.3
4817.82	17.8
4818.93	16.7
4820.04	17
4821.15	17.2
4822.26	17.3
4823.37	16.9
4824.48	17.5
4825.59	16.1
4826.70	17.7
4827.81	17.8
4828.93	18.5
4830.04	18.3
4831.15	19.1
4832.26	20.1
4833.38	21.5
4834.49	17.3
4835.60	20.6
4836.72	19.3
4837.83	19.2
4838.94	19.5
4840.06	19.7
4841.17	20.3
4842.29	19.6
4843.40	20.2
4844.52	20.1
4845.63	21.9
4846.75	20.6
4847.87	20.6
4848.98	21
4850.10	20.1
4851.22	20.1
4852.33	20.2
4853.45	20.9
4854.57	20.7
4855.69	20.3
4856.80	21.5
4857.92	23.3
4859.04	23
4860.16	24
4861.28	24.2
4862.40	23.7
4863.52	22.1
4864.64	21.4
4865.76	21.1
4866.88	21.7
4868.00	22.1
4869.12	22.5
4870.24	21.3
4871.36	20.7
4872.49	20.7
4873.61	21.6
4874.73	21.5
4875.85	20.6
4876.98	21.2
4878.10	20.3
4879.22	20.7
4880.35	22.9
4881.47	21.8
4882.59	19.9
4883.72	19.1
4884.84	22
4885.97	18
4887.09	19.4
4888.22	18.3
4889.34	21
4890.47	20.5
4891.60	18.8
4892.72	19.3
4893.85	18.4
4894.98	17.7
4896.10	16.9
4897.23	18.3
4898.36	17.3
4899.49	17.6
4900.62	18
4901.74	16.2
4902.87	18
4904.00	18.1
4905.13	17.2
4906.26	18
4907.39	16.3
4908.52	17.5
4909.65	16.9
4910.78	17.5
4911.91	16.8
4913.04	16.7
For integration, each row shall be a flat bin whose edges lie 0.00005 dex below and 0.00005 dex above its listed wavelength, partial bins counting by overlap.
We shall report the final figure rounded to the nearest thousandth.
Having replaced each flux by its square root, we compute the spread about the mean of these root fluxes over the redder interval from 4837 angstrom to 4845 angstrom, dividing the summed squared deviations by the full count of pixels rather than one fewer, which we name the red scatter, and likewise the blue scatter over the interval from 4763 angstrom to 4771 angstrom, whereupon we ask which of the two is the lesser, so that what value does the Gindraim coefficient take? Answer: 0.042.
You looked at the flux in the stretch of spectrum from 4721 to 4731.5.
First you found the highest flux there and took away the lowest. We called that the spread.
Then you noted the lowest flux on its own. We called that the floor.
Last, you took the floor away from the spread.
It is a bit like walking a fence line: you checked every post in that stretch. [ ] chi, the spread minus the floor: -9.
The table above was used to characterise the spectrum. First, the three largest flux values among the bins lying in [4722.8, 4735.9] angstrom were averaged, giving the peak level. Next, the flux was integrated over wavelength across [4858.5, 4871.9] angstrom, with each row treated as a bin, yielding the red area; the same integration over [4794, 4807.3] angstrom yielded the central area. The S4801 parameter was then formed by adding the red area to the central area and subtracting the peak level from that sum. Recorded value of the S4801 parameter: 490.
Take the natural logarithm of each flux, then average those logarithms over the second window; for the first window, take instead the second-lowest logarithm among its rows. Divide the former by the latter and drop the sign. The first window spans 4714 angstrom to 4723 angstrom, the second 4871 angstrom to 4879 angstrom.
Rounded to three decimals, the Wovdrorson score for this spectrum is 1.146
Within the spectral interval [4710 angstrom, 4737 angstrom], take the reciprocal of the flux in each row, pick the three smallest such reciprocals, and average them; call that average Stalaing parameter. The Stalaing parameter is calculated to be 0.059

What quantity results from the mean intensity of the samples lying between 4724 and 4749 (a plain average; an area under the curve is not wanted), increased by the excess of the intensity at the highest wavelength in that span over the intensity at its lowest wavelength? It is 14.4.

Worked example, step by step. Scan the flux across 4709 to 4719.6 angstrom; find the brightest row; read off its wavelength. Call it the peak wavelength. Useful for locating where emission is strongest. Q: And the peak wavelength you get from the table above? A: 4712.49 angstrom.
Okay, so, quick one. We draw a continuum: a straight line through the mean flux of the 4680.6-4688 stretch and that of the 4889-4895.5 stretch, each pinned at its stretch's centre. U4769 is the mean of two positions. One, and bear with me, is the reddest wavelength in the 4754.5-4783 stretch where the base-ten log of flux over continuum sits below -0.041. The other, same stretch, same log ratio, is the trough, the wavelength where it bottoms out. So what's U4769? 4774.8 angstrom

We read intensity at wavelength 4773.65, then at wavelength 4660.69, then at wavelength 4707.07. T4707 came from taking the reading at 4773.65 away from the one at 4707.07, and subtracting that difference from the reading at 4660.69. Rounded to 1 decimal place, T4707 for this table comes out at 16.9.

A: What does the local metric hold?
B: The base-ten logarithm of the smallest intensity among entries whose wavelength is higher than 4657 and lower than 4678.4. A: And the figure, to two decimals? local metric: 1.18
